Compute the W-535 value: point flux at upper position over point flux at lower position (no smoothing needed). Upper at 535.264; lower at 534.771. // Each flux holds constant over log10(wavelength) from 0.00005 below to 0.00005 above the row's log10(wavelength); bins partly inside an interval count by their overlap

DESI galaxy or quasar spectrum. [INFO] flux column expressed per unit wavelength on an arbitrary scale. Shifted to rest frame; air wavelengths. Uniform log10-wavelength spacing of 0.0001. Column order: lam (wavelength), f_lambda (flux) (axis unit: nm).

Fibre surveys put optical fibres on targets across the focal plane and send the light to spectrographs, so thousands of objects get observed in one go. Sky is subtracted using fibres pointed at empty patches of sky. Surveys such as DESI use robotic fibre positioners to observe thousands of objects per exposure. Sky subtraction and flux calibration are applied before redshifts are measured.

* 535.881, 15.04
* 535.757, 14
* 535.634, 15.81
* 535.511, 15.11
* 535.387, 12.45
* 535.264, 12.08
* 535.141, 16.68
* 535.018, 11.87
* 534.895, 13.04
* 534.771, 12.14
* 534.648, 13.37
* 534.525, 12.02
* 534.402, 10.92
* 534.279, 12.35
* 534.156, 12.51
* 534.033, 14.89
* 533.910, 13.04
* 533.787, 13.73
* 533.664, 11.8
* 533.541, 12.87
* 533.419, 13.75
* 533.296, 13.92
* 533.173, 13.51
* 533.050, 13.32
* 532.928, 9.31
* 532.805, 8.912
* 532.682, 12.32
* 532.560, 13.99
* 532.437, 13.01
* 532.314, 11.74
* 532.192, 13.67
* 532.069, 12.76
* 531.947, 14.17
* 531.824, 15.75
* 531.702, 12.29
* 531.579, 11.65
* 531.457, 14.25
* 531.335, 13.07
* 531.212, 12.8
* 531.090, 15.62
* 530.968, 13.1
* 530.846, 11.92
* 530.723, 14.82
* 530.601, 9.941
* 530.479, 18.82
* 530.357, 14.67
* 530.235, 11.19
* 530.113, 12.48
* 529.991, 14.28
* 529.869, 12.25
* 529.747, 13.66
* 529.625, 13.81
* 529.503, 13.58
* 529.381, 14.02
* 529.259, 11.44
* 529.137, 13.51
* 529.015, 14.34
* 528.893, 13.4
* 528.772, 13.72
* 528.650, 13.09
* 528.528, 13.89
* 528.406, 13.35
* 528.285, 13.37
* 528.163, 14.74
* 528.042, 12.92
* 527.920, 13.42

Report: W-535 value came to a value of 1.00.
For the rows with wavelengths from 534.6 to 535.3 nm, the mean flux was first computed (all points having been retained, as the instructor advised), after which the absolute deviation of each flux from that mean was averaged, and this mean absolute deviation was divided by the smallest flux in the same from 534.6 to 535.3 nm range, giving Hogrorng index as 0.10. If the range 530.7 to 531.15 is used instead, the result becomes 0.11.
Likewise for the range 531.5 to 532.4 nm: 0.10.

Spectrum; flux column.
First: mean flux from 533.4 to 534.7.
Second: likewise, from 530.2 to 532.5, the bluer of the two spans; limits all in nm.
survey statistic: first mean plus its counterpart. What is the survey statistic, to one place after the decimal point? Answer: 26.3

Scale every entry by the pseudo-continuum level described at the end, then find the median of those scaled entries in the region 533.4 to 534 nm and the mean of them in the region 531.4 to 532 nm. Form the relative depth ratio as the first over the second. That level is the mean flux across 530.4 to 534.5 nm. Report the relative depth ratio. 0.96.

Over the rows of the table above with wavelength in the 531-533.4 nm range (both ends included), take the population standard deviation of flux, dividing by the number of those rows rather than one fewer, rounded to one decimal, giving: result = 1.7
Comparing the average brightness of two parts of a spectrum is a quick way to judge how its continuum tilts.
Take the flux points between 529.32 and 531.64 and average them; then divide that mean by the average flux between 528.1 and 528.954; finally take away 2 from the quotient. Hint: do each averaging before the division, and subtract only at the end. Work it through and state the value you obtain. -1.01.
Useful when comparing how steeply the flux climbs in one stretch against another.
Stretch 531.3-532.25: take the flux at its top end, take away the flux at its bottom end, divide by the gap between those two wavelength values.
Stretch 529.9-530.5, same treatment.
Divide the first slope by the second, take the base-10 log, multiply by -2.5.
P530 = 2.8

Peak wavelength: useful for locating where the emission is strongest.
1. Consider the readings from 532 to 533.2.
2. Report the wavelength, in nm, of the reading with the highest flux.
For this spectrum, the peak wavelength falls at 532.560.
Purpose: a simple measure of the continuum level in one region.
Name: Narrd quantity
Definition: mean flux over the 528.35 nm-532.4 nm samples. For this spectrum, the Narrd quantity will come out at 13.4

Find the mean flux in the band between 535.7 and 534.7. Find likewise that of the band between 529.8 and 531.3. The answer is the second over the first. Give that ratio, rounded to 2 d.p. 0.99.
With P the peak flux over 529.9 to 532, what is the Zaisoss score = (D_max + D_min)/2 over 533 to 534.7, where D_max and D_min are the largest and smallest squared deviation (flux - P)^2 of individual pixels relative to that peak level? 39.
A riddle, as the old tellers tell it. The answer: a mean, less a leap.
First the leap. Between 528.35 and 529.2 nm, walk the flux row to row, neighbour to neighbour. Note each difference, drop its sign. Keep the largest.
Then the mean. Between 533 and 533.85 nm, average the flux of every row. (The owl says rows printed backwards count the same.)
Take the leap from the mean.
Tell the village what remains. 12.3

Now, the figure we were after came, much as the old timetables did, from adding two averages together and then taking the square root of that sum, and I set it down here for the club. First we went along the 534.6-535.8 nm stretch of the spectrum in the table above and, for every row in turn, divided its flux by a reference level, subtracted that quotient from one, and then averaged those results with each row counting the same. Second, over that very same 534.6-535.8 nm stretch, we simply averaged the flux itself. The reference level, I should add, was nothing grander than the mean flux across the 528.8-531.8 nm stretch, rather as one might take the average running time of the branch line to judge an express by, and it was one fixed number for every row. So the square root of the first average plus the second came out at 3.69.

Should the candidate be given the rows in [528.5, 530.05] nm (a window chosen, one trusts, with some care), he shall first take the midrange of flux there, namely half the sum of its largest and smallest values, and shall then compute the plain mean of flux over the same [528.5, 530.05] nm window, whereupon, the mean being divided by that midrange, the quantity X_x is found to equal 1.04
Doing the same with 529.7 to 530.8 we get 0.94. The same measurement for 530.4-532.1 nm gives 0.95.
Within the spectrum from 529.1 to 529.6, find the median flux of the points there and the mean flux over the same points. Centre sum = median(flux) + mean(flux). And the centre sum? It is 26.7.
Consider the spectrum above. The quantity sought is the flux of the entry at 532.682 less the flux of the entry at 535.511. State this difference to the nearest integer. -3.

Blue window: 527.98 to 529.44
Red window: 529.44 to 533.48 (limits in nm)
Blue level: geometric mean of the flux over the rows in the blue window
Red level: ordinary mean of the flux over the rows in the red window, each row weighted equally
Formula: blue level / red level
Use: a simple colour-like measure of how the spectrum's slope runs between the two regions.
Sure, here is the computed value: 1.02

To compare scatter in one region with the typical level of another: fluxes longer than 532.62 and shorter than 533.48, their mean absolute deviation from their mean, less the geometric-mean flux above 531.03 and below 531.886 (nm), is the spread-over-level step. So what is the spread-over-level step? -11.82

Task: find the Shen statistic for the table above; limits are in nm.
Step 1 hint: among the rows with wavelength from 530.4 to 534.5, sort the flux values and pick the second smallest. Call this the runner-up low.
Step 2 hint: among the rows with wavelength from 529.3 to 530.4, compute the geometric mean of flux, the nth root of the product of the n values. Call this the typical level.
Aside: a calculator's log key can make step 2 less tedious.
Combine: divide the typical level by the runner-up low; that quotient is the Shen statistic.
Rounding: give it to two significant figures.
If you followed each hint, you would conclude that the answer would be 1.4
